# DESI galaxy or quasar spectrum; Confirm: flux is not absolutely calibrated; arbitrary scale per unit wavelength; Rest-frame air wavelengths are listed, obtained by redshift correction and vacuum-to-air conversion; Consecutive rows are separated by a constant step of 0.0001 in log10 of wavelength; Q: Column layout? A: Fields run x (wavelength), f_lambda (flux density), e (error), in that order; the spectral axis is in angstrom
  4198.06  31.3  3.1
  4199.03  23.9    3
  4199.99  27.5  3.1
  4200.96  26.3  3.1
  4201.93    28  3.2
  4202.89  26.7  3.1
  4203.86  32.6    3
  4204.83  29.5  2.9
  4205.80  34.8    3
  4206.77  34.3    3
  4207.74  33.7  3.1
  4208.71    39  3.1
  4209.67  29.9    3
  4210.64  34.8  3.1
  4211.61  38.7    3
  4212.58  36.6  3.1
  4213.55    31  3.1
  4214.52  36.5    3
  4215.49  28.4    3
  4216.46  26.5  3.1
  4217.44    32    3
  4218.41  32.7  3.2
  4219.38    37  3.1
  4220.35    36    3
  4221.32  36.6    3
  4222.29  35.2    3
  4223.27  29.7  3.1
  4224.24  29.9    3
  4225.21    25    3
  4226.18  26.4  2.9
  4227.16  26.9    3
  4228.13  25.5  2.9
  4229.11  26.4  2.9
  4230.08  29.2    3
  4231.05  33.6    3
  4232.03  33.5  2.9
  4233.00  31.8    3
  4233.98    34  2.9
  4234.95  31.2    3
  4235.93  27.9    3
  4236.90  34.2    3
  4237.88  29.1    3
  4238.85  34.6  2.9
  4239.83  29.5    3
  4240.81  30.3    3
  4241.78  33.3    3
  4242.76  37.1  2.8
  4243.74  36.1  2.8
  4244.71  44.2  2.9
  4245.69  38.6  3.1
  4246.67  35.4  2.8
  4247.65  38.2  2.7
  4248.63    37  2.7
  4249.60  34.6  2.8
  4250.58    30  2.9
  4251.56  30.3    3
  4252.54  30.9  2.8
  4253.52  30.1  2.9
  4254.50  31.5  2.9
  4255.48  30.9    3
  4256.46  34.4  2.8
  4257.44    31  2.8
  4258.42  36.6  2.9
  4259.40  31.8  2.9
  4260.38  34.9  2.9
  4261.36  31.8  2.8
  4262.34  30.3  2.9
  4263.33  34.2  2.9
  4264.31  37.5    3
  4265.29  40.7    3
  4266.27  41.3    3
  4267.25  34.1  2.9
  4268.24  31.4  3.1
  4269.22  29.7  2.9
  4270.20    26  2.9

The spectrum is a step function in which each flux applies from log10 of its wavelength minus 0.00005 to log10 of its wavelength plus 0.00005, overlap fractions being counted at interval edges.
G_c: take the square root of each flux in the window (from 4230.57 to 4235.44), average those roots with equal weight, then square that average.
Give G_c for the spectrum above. 33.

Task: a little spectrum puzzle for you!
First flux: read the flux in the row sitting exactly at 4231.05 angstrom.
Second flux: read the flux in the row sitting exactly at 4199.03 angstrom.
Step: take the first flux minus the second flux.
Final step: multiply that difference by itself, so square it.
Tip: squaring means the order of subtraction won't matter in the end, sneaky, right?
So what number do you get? 94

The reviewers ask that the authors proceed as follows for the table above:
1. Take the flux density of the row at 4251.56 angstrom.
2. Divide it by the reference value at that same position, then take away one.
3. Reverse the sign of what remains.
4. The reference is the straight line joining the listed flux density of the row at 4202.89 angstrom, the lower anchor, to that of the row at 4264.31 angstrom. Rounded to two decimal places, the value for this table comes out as 0.14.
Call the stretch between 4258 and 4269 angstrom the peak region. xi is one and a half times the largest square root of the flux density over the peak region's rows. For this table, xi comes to 9.64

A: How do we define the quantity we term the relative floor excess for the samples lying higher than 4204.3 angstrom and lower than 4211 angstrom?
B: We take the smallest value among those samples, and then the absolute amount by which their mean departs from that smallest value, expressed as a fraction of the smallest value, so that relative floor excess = 0.14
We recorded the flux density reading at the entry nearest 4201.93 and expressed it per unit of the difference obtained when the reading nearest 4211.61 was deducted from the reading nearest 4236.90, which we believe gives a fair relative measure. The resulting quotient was -6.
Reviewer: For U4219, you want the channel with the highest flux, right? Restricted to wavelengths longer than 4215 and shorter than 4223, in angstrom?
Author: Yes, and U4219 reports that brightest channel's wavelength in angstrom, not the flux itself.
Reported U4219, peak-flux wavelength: 4219.38 angstrom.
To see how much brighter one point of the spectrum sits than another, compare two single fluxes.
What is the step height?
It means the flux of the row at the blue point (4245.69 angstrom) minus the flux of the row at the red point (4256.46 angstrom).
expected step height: 4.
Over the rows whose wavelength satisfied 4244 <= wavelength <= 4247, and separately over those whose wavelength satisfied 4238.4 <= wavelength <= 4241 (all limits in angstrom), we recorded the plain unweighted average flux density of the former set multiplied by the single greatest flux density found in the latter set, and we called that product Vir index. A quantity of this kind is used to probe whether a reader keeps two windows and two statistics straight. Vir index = 1363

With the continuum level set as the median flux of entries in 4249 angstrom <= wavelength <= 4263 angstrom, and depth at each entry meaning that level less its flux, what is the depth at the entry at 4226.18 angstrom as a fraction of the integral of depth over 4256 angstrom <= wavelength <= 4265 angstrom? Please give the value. -0.2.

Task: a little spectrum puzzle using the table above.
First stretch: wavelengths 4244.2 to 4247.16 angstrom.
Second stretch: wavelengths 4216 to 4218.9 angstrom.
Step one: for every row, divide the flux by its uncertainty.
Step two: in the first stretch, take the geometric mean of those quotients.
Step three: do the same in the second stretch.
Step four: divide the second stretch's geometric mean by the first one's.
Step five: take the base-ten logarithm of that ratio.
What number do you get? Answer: -0.14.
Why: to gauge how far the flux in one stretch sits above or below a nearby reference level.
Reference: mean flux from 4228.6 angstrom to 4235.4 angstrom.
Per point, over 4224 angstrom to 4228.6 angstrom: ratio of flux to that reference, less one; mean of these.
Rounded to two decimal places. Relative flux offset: -0.15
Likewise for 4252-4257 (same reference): 0.01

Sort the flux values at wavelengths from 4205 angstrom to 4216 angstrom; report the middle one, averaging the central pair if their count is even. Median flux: 34.8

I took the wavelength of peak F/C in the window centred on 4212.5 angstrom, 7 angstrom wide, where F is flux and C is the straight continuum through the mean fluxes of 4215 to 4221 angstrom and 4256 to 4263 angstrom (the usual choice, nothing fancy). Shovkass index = 4211.61 angstrom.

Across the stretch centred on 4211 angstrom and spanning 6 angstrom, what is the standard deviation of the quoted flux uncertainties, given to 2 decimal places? 0.05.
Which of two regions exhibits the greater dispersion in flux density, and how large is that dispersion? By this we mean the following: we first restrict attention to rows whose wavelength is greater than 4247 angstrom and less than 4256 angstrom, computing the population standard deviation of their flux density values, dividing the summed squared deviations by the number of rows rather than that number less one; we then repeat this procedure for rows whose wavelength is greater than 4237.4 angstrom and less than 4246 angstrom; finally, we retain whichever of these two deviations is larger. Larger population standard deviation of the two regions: 4.6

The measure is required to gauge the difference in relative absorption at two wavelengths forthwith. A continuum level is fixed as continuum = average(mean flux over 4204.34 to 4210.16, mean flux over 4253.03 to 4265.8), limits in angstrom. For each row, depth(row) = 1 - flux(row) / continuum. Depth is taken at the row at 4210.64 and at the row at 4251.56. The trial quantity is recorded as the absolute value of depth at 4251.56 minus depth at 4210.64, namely 0.13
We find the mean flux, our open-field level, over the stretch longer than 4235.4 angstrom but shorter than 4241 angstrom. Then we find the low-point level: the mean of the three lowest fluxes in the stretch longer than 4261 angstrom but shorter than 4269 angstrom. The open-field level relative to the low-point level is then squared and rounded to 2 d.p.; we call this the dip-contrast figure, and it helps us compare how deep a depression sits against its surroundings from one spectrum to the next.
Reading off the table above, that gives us 0.99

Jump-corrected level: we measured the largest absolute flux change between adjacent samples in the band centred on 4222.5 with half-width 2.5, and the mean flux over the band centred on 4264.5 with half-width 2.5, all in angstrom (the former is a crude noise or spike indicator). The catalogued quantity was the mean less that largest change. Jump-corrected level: 31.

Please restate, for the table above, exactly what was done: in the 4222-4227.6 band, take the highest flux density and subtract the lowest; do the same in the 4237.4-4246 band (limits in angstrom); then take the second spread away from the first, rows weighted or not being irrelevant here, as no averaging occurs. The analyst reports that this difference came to -4.9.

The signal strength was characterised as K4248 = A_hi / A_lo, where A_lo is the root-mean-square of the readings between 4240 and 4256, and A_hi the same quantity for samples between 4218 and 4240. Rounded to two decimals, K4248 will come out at 0.91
